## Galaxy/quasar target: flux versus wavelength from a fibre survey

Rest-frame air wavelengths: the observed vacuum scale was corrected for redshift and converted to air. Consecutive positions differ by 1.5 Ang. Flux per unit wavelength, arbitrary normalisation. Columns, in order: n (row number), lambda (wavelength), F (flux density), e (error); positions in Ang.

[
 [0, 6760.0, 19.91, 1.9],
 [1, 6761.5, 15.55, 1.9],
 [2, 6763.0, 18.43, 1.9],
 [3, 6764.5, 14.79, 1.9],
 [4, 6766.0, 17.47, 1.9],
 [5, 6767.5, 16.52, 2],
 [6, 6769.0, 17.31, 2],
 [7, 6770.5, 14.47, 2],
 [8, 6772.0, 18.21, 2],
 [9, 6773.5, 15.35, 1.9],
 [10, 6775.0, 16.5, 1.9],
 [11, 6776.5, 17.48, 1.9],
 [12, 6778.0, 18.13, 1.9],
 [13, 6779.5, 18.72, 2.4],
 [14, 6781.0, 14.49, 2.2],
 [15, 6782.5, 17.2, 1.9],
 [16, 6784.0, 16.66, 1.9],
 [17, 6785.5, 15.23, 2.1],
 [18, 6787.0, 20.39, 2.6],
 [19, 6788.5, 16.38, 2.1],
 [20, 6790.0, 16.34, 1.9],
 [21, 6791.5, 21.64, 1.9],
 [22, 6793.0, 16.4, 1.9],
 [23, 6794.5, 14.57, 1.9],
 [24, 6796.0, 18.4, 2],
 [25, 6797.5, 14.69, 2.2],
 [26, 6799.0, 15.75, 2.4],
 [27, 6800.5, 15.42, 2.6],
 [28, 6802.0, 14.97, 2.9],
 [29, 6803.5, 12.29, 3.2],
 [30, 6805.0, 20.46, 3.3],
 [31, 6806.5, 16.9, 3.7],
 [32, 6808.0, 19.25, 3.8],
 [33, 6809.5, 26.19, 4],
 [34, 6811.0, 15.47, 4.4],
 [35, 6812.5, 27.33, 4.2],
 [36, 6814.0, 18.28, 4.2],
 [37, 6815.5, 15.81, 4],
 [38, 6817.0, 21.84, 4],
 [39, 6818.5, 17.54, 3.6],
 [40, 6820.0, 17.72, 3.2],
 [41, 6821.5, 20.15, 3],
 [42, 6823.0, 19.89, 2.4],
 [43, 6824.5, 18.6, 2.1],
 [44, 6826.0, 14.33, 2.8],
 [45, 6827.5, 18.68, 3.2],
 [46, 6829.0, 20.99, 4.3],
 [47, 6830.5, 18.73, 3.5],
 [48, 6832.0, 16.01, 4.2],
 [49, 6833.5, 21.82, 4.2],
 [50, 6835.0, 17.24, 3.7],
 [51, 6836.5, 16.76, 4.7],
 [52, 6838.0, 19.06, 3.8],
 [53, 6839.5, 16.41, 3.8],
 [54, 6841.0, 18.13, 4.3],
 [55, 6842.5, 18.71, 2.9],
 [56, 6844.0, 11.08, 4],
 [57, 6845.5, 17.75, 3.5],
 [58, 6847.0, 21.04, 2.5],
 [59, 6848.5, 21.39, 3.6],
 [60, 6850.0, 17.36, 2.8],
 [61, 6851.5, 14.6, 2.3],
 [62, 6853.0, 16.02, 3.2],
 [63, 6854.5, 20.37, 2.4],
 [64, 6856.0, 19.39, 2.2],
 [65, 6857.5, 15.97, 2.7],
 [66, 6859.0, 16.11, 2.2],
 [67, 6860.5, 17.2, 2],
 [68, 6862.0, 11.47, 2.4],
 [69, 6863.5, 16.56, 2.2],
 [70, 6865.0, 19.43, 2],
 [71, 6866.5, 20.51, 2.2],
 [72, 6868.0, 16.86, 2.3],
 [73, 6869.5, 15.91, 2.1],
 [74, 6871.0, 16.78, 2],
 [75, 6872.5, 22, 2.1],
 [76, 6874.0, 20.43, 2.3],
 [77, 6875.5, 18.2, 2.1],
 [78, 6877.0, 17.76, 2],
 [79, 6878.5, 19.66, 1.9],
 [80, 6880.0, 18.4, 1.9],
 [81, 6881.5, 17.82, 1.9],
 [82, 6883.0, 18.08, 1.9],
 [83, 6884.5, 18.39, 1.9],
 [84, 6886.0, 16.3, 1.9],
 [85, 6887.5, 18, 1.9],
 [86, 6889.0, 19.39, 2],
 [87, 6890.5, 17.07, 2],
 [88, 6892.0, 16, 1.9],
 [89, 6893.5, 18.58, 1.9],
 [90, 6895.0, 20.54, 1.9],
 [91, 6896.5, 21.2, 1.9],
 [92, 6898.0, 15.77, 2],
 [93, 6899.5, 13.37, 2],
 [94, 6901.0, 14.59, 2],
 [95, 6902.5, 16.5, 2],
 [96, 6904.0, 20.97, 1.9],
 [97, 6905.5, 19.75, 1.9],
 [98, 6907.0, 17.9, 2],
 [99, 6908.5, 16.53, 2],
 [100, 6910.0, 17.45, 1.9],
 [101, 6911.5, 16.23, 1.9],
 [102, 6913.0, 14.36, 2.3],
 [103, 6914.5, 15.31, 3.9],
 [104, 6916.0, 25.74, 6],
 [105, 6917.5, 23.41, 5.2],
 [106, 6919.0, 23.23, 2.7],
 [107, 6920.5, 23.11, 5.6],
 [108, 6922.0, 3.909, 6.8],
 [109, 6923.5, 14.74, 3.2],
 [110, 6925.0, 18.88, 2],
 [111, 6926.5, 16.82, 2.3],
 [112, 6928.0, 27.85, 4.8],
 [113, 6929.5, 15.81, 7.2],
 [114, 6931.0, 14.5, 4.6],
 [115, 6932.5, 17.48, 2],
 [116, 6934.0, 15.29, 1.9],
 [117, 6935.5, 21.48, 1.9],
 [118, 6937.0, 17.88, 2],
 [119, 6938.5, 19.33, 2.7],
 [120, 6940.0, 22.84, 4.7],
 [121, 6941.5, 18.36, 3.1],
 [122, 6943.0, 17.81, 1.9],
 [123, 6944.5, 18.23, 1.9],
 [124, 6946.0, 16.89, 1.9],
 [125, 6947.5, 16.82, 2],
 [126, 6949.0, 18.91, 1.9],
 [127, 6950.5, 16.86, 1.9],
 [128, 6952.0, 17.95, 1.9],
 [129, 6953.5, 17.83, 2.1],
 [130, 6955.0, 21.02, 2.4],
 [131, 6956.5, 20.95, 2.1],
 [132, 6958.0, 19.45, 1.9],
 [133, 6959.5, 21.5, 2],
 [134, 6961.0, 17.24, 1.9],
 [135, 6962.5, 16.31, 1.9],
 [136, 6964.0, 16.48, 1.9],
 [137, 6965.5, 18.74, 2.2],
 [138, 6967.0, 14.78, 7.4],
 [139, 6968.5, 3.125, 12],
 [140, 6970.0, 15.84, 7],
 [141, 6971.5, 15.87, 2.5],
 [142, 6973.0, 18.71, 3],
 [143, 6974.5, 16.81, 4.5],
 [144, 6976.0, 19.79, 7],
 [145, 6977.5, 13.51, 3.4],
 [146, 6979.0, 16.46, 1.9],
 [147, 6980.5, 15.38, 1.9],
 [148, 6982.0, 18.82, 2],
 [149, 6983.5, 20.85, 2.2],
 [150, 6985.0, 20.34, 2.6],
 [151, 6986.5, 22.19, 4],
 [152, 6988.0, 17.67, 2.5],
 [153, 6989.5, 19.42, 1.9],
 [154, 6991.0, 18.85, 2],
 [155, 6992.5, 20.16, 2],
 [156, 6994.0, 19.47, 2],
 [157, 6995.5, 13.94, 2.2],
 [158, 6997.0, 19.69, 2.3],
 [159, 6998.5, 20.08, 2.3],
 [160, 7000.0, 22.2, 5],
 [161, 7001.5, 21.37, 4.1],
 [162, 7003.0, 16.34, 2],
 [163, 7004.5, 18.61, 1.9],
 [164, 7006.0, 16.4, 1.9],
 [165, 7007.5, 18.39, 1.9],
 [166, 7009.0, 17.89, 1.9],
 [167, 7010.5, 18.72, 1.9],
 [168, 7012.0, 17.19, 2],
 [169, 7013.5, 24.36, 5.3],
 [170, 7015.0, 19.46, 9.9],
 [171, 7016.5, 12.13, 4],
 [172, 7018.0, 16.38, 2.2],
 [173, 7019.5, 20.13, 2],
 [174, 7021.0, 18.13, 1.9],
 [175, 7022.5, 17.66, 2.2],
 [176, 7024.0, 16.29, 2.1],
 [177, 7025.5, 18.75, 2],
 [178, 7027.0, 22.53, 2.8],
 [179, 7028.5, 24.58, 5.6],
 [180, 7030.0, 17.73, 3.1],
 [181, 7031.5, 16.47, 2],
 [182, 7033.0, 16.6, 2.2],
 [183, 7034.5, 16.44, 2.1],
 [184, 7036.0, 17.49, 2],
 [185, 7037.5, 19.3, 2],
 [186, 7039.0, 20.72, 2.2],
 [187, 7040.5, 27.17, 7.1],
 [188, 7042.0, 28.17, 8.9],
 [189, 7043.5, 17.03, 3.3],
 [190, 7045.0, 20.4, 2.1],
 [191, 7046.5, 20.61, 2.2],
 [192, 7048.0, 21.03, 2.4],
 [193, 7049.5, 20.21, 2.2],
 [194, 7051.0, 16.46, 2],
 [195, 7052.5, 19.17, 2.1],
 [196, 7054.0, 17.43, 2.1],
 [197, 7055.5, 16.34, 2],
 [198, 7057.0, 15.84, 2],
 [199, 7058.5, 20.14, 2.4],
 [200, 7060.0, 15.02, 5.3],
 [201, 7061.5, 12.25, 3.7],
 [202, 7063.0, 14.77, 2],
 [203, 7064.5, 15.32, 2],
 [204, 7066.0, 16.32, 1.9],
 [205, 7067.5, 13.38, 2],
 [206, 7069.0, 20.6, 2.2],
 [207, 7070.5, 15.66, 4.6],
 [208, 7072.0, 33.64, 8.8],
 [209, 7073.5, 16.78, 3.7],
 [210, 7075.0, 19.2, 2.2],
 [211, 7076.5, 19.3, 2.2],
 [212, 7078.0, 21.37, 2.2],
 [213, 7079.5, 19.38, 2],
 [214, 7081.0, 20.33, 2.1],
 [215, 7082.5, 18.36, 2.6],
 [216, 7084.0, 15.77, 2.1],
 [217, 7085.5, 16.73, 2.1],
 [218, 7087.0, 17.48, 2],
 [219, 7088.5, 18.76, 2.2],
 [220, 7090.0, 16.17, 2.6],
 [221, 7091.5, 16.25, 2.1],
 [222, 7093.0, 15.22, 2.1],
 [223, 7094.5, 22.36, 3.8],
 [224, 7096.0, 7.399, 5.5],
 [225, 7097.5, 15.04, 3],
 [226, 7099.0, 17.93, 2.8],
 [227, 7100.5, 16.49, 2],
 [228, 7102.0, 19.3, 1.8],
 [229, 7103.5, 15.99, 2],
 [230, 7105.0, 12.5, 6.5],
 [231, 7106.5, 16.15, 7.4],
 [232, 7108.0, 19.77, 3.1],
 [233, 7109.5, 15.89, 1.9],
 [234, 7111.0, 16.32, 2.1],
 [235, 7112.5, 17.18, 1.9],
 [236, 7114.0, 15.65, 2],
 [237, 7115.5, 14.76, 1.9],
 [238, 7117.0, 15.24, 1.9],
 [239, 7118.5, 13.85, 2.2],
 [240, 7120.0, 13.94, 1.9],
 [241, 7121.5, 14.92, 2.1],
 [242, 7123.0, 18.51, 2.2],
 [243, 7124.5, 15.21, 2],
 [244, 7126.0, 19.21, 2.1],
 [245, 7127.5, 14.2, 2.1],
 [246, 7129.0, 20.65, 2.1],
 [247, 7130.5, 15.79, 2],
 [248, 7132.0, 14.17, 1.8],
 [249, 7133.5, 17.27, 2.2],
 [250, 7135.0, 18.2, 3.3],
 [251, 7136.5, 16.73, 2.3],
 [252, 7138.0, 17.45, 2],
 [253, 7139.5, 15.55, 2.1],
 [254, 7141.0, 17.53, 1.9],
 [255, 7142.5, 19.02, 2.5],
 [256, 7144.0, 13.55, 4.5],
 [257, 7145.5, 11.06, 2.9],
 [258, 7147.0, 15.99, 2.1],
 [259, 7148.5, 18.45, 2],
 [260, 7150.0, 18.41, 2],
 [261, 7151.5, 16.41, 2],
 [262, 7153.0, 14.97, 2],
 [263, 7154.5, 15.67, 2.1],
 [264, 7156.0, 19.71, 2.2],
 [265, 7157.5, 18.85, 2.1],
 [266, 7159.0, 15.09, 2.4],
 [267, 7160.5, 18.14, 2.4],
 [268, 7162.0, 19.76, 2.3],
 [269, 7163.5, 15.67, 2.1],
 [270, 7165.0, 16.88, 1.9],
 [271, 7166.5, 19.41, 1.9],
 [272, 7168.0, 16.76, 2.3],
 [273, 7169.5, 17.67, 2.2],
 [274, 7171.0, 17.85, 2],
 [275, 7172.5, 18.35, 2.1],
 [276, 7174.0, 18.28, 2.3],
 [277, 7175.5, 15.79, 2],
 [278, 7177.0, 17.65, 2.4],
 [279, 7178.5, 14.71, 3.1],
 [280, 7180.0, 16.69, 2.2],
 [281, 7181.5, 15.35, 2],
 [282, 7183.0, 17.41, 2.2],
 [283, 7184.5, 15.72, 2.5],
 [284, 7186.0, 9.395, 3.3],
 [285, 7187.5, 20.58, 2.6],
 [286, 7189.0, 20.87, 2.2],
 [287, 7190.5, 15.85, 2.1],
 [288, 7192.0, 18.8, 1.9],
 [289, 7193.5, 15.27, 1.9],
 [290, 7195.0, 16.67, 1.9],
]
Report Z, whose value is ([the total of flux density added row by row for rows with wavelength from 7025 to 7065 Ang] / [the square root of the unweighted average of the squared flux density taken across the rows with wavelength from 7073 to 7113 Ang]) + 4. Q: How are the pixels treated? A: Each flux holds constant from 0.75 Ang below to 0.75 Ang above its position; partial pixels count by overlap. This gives 33.2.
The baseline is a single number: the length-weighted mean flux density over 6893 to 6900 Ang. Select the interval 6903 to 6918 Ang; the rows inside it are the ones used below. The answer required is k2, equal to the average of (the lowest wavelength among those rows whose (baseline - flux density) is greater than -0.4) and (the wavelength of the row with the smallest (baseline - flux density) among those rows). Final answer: 6911.5 Ang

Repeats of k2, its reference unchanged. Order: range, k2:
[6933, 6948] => 6937.0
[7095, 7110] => 7102.0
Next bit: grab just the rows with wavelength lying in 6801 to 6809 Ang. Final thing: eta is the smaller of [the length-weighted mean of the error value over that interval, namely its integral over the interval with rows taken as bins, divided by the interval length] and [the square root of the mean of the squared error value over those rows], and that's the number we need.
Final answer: 3.4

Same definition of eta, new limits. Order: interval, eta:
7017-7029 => 2.6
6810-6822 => 3.8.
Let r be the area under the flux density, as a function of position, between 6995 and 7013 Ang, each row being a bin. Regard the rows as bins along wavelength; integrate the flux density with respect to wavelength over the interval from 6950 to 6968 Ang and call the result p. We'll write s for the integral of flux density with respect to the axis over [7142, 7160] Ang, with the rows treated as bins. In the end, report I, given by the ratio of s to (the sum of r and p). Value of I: 0.45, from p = 325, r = 334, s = 296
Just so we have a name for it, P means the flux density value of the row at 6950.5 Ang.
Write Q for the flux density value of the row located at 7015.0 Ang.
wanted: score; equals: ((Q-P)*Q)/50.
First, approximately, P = 16.86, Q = 19.46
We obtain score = 1.0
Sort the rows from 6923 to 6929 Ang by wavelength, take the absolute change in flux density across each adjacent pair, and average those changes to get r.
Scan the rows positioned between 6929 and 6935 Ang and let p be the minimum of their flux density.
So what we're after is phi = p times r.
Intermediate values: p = 14.5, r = 6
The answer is 83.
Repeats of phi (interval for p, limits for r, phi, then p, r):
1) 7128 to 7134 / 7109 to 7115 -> 13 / 14.17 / 1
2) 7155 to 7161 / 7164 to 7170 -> 31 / 15.09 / 2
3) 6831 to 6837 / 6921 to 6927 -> 91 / 16.01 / 6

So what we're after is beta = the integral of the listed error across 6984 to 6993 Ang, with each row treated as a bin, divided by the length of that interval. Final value 2.5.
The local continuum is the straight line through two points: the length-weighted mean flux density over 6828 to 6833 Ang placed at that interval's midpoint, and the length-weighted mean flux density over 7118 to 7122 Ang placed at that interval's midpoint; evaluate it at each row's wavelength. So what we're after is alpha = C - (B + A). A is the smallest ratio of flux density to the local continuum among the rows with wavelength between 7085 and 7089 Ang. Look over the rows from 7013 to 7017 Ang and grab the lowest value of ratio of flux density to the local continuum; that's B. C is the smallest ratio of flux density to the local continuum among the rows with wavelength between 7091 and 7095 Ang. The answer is -0.9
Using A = 1.13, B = 0.77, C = 1.04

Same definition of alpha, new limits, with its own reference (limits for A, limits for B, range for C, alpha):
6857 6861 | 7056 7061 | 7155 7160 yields -0.8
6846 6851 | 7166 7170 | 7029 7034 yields -1.1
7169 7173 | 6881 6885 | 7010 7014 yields -1.2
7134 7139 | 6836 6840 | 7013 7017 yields -1.3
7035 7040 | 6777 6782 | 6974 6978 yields -1.0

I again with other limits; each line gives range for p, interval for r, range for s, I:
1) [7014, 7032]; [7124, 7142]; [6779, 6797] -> 0.49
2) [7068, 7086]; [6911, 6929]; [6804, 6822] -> 0.51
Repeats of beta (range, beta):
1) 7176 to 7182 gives 2.4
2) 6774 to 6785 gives 2.0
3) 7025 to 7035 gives 2.9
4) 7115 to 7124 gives 2.0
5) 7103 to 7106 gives 4.7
